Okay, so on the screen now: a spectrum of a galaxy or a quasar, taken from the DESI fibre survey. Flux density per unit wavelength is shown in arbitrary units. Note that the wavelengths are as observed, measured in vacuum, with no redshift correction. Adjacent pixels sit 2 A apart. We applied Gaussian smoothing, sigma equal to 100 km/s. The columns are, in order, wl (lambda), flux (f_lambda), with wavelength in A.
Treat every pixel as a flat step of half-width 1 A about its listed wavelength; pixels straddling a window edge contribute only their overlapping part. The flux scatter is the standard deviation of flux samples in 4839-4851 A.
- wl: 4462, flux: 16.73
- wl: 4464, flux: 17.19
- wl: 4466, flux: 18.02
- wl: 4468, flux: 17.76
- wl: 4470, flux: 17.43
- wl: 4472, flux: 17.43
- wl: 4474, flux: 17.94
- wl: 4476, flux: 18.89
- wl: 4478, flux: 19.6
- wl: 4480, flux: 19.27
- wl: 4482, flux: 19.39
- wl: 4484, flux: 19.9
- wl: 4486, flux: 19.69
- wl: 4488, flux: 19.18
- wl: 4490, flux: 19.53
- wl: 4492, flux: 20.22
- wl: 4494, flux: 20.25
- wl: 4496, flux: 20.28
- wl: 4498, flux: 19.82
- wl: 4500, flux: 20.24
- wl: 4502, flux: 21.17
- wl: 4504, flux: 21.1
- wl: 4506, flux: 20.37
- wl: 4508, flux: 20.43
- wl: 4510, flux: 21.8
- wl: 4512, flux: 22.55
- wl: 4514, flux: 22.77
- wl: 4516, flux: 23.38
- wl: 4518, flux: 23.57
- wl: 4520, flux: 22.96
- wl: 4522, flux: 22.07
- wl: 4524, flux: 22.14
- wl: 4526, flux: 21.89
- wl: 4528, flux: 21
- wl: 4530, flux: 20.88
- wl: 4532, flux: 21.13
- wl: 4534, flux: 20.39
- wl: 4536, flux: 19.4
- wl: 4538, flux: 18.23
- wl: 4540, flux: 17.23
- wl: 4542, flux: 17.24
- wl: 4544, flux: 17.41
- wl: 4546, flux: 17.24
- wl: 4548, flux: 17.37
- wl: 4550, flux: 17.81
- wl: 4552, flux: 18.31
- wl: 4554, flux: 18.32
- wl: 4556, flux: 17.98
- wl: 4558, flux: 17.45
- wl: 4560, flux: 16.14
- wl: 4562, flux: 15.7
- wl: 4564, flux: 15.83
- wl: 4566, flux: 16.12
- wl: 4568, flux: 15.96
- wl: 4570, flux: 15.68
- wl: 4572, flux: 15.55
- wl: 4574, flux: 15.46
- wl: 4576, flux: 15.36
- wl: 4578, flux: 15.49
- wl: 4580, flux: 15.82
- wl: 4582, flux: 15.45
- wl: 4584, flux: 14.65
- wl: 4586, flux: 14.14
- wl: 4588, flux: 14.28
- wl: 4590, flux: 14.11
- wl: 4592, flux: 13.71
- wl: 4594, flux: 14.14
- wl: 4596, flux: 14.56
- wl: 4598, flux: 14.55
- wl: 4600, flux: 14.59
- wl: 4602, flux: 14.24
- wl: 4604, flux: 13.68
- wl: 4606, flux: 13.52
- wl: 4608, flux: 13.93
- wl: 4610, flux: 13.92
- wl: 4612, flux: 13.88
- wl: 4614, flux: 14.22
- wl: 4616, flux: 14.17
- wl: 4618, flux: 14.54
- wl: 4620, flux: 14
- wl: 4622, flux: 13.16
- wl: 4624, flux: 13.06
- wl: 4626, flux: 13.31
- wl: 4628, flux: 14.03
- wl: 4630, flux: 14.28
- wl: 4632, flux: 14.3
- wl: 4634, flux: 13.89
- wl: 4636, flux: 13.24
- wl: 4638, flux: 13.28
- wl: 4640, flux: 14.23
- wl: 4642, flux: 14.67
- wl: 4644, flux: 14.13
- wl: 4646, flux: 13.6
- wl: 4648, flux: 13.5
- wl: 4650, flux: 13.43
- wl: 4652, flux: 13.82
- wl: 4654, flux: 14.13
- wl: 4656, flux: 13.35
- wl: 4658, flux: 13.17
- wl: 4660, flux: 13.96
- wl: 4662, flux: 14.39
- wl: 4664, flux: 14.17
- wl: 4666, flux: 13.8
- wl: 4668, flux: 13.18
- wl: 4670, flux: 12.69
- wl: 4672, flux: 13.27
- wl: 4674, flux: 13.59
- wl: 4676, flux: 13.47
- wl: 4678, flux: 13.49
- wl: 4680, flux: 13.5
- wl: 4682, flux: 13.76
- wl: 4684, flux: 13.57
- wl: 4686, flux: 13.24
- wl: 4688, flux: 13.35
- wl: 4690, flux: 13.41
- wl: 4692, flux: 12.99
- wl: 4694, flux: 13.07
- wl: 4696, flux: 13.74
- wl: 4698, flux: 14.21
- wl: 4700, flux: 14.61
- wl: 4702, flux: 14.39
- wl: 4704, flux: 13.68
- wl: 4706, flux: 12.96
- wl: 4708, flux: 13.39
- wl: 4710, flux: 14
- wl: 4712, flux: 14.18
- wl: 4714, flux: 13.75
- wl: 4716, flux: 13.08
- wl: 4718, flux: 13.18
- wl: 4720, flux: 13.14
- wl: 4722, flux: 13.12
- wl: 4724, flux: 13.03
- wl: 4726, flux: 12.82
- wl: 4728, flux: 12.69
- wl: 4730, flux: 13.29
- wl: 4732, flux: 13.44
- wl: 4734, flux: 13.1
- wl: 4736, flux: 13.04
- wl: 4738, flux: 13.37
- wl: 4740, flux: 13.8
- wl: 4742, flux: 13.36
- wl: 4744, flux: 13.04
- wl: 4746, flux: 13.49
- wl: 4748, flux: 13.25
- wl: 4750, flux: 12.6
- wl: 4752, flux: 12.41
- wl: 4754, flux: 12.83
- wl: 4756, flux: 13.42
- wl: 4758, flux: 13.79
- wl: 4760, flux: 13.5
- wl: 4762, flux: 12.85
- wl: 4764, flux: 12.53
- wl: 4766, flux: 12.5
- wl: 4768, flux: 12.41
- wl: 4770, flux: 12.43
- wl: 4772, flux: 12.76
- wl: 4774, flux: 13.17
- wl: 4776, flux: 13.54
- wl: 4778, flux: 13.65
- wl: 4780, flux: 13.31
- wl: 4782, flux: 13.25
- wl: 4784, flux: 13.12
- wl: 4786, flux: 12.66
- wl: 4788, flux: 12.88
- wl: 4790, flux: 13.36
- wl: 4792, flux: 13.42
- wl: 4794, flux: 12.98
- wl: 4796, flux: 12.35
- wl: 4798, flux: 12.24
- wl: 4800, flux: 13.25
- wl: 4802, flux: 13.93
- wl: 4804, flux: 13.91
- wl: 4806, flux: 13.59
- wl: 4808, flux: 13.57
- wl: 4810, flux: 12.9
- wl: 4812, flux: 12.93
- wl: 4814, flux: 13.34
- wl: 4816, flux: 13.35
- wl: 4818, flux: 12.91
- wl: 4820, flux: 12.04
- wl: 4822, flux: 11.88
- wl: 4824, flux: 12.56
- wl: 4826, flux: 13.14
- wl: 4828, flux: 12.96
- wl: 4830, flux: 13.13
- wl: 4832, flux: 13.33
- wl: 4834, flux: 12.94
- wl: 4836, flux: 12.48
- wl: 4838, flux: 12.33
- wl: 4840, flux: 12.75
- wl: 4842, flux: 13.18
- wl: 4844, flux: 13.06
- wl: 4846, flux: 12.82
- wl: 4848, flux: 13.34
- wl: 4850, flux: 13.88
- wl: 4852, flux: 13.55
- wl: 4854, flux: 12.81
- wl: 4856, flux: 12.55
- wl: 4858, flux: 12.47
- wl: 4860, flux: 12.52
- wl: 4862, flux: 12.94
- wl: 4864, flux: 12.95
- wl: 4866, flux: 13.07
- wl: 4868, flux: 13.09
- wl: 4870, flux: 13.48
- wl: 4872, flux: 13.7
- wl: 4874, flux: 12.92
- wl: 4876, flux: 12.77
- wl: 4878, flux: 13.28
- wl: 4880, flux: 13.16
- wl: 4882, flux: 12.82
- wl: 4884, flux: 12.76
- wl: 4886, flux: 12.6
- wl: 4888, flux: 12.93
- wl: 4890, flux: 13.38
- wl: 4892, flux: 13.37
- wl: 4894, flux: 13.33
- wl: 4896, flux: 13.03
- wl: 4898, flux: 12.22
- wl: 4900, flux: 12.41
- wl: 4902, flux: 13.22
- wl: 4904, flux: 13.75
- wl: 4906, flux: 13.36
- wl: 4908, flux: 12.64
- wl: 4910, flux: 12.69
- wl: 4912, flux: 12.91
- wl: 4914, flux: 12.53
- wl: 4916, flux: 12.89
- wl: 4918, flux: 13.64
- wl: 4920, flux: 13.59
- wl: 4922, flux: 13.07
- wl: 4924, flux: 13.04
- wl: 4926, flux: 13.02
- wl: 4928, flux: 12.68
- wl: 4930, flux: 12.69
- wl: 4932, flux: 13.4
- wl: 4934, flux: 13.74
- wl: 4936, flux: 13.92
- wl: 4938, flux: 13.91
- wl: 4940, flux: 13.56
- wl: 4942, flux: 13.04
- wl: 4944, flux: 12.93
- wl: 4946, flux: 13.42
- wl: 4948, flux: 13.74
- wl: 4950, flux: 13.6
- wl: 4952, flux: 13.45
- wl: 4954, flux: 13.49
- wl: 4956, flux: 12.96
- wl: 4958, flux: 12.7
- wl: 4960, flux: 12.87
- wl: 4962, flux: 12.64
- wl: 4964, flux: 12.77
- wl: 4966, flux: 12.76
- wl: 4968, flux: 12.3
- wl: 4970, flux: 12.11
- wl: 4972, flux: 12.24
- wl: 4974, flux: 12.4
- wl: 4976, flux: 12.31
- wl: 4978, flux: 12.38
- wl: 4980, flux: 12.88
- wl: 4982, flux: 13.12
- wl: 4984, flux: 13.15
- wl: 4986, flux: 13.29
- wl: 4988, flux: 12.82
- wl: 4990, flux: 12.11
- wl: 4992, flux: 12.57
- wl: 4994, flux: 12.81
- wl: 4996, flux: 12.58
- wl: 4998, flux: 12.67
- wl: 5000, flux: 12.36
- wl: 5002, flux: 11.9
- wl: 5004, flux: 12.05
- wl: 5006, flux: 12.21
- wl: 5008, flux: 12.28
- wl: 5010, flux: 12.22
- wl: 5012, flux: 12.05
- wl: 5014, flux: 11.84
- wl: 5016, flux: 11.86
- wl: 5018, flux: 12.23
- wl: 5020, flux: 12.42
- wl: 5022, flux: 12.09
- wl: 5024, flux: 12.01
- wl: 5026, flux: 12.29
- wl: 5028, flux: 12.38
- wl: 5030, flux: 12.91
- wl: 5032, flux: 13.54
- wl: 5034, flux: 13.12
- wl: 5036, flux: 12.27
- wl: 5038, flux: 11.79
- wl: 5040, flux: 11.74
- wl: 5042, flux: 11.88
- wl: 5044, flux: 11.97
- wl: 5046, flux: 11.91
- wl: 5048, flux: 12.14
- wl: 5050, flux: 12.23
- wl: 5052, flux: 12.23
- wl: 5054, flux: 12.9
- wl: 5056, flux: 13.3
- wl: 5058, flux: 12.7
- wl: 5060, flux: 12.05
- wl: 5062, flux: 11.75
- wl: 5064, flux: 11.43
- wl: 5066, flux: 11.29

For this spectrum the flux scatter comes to 0.4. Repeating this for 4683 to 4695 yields 0.2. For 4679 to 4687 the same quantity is 0.2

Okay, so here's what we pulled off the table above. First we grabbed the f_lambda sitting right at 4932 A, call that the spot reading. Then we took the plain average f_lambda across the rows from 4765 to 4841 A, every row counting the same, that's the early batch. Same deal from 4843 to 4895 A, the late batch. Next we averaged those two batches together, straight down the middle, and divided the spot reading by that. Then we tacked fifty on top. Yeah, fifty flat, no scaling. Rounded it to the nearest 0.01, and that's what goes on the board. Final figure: 51.03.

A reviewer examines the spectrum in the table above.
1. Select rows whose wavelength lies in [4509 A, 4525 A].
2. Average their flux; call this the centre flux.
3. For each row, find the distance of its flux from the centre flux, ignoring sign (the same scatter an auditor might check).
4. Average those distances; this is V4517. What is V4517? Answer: 0.515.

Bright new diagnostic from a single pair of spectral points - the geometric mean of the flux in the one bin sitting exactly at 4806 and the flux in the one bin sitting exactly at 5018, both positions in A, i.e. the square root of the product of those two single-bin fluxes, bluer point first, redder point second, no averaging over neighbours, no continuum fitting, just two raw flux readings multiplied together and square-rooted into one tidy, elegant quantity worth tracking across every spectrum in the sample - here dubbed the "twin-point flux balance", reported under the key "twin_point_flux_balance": 12.9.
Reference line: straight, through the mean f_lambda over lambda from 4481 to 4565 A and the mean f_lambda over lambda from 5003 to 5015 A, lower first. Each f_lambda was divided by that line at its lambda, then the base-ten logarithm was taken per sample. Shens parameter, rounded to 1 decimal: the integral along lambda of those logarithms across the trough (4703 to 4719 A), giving -1.5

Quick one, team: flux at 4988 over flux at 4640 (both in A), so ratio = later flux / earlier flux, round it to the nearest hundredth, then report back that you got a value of 0.90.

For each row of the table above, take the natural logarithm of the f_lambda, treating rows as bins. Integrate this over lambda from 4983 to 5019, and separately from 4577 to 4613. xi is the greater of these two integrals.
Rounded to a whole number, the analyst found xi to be 96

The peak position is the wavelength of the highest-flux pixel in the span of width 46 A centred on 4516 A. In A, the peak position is 4518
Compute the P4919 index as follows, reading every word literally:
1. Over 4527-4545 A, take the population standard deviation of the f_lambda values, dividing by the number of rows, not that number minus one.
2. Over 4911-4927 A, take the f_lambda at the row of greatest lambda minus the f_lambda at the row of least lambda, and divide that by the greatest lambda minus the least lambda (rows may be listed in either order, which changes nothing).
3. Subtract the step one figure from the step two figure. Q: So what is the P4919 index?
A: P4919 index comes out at -1.59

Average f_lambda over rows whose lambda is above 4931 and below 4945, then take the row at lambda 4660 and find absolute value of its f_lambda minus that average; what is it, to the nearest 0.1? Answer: 0.5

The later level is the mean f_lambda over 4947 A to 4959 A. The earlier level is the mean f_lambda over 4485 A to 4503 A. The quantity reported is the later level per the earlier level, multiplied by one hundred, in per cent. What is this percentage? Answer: 66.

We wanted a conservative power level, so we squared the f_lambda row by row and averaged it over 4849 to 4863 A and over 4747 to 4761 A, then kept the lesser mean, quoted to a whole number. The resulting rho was 168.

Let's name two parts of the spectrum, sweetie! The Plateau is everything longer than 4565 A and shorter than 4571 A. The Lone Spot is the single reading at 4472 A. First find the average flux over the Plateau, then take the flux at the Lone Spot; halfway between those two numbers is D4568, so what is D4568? 16.7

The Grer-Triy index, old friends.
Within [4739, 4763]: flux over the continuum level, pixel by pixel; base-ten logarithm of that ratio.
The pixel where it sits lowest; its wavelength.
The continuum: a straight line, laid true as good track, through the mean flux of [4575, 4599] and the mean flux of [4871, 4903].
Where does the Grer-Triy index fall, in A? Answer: 4752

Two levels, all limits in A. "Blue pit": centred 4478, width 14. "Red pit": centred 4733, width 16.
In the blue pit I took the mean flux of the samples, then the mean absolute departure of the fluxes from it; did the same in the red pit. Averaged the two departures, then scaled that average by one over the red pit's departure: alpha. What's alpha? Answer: 1.8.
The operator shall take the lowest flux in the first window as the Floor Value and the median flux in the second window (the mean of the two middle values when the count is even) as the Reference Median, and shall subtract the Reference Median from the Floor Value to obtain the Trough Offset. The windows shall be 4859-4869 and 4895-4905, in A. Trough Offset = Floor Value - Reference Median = -0.5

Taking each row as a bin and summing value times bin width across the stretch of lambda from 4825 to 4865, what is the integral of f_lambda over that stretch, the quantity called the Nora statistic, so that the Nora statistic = 518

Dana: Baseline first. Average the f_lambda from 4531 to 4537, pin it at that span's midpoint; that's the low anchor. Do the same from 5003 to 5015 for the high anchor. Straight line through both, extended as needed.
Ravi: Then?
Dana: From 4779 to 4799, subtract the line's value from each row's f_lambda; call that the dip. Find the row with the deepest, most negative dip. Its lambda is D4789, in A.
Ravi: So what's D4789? 4798 A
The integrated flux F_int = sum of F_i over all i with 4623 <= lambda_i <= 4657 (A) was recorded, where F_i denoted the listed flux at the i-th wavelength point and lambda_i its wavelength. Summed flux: 234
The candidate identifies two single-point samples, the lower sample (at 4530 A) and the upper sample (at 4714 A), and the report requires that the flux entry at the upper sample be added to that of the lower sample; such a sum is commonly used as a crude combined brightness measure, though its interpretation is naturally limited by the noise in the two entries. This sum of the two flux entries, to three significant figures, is 34.6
